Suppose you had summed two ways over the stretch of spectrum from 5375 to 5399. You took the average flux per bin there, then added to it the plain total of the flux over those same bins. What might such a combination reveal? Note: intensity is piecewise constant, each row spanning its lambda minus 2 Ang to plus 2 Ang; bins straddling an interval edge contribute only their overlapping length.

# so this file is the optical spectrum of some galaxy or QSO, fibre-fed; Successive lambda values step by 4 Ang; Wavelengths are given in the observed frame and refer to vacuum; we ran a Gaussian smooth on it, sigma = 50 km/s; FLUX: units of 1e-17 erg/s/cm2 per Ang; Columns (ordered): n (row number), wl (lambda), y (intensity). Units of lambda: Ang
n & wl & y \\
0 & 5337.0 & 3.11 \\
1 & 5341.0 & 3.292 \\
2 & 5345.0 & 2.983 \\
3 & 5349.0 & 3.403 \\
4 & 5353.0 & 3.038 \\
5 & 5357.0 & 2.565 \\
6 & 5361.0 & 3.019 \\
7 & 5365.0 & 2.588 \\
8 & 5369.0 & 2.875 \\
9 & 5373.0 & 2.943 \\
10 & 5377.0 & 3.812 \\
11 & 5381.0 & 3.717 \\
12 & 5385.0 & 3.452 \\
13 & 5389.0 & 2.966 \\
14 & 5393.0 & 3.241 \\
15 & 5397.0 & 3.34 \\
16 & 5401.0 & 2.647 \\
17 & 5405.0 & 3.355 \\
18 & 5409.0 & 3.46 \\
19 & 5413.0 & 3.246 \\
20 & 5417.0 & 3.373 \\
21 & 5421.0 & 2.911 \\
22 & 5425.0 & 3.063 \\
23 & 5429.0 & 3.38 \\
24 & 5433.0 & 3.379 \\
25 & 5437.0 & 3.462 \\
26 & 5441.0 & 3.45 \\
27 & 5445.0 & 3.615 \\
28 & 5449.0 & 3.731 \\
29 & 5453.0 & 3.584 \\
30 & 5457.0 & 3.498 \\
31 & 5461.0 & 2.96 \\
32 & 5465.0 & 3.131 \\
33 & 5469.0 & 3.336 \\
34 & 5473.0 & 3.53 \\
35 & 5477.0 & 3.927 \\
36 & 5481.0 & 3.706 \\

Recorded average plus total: 24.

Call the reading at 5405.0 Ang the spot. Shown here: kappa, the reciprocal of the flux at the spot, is 0.298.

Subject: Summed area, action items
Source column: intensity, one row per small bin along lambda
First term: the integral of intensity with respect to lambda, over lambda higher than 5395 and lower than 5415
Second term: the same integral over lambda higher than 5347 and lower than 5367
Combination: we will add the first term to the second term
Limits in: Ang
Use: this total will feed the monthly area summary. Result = 123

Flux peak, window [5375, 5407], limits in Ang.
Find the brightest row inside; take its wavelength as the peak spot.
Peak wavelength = 5377.0 Ang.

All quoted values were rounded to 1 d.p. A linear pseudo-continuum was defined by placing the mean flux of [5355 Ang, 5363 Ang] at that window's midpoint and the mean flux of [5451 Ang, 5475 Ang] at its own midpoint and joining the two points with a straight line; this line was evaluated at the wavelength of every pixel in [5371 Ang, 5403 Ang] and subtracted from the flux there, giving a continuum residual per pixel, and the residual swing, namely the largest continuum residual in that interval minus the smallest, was 1.3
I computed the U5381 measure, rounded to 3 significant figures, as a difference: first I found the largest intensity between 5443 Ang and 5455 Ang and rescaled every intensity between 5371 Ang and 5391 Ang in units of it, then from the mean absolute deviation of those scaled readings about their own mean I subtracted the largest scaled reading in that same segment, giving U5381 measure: -0.931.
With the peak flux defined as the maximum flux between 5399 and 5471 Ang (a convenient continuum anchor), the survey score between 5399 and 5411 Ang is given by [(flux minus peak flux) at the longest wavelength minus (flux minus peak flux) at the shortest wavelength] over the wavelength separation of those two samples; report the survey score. 0.10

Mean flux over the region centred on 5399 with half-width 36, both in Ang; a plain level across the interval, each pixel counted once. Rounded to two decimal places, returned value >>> 3.21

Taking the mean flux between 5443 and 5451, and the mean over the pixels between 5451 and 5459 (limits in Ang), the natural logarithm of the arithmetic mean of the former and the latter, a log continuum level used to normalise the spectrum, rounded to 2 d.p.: 1.28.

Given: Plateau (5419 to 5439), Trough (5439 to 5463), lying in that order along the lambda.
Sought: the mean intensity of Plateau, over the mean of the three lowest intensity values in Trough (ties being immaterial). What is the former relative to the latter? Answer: 0.98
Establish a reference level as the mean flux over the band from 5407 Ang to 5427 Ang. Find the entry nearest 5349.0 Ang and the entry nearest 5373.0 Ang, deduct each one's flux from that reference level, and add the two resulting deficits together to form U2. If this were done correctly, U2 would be 0.1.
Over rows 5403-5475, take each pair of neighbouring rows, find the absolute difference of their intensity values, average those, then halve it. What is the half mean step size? 0.091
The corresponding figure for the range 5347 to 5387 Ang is 0.184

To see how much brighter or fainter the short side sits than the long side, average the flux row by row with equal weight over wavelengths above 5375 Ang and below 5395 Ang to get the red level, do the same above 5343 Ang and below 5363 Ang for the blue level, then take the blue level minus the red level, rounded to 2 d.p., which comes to -0.44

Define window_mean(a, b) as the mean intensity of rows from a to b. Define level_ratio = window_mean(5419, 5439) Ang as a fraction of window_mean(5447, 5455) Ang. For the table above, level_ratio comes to 0.89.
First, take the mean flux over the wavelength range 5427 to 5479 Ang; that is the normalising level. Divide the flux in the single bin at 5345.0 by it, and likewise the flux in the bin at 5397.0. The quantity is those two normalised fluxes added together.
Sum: 1.83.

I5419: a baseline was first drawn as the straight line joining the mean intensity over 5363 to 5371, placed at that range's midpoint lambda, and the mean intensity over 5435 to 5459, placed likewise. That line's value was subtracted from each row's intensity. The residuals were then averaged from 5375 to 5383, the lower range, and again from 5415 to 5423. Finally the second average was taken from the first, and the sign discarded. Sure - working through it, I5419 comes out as 1.035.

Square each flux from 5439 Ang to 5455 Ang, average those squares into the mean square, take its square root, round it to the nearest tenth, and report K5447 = 3.6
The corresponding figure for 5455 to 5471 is 3.2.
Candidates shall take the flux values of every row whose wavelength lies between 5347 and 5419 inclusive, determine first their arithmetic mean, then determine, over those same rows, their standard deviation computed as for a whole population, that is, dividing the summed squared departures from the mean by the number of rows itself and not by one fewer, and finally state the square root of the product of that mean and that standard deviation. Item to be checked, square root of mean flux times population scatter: 1.06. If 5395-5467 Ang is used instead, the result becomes 0.94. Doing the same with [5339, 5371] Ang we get 0.91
